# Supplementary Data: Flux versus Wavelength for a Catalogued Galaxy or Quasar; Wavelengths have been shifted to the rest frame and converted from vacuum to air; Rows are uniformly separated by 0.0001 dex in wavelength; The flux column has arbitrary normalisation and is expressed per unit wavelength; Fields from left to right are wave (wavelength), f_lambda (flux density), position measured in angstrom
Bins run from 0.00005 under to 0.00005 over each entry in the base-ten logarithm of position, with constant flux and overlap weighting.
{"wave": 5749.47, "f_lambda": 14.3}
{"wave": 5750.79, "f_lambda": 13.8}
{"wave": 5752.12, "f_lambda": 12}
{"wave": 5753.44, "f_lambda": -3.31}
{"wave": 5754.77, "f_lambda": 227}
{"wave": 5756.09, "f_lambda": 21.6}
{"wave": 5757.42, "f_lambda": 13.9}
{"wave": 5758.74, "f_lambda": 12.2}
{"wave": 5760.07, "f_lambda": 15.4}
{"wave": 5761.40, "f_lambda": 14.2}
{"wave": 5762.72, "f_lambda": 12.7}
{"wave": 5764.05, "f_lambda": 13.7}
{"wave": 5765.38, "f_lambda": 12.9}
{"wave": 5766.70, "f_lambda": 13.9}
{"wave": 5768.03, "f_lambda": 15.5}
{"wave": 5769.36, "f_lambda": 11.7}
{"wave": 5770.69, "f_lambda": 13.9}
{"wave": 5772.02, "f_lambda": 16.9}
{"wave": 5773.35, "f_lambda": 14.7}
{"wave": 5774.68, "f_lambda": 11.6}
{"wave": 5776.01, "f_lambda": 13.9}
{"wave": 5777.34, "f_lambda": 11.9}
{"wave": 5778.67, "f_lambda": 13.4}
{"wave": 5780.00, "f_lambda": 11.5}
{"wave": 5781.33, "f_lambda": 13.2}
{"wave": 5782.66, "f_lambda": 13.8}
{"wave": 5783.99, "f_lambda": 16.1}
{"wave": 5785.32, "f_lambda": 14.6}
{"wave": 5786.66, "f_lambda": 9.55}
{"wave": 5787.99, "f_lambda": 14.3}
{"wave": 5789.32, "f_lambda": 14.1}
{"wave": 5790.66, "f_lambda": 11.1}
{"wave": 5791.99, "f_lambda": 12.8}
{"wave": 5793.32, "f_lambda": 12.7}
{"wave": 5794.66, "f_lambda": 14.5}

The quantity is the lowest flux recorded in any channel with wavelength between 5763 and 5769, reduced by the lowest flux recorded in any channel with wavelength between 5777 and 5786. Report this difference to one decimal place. 1.4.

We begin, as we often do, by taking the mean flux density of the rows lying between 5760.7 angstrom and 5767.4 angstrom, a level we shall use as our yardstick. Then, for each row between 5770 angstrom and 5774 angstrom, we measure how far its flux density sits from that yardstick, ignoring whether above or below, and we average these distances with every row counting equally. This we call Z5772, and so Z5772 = 1.7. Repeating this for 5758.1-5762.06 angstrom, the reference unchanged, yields 1.3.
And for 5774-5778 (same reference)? 1.3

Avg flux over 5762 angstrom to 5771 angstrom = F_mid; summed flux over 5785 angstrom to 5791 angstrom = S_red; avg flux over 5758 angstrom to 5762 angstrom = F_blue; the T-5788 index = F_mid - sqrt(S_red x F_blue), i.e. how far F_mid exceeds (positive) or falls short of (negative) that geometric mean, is -16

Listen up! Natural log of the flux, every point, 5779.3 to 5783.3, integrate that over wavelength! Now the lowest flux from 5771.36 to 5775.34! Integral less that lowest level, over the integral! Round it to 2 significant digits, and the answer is -0.14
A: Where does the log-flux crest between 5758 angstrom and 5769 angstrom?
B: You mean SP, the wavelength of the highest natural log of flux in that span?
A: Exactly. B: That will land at 5768.03 angstrom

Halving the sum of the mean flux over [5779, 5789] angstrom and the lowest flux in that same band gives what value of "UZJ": 11.4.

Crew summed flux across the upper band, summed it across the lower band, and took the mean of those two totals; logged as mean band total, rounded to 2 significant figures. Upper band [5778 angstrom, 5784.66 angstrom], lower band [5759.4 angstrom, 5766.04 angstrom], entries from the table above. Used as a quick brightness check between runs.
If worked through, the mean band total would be 68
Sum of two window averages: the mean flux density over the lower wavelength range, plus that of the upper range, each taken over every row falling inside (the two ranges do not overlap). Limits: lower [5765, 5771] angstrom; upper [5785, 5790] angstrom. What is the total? 27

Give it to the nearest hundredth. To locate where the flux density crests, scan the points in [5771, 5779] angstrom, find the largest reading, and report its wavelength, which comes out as 5772.02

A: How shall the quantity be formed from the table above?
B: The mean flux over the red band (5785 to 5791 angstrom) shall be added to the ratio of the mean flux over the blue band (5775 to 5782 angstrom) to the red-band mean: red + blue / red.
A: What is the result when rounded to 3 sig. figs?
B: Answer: 13.7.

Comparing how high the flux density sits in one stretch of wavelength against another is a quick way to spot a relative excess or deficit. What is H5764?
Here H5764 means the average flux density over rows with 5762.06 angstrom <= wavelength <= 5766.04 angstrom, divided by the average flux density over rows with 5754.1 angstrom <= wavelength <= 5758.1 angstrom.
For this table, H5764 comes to 0.15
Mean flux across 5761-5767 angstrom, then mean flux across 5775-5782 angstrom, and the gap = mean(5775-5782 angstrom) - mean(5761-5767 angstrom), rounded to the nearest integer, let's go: -1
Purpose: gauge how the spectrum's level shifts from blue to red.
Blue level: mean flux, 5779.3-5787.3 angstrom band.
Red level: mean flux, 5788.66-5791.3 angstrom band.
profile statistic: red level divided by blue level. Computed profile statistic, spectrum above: 0.96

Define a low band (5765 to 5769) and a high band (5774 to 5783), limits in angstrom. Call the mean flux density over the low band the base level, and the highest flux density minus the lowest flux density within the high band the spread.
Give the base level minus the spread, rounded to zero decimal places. 12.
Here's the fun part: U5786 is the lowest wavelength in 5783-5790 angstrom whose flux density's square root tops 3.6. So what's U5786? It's 5783.99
